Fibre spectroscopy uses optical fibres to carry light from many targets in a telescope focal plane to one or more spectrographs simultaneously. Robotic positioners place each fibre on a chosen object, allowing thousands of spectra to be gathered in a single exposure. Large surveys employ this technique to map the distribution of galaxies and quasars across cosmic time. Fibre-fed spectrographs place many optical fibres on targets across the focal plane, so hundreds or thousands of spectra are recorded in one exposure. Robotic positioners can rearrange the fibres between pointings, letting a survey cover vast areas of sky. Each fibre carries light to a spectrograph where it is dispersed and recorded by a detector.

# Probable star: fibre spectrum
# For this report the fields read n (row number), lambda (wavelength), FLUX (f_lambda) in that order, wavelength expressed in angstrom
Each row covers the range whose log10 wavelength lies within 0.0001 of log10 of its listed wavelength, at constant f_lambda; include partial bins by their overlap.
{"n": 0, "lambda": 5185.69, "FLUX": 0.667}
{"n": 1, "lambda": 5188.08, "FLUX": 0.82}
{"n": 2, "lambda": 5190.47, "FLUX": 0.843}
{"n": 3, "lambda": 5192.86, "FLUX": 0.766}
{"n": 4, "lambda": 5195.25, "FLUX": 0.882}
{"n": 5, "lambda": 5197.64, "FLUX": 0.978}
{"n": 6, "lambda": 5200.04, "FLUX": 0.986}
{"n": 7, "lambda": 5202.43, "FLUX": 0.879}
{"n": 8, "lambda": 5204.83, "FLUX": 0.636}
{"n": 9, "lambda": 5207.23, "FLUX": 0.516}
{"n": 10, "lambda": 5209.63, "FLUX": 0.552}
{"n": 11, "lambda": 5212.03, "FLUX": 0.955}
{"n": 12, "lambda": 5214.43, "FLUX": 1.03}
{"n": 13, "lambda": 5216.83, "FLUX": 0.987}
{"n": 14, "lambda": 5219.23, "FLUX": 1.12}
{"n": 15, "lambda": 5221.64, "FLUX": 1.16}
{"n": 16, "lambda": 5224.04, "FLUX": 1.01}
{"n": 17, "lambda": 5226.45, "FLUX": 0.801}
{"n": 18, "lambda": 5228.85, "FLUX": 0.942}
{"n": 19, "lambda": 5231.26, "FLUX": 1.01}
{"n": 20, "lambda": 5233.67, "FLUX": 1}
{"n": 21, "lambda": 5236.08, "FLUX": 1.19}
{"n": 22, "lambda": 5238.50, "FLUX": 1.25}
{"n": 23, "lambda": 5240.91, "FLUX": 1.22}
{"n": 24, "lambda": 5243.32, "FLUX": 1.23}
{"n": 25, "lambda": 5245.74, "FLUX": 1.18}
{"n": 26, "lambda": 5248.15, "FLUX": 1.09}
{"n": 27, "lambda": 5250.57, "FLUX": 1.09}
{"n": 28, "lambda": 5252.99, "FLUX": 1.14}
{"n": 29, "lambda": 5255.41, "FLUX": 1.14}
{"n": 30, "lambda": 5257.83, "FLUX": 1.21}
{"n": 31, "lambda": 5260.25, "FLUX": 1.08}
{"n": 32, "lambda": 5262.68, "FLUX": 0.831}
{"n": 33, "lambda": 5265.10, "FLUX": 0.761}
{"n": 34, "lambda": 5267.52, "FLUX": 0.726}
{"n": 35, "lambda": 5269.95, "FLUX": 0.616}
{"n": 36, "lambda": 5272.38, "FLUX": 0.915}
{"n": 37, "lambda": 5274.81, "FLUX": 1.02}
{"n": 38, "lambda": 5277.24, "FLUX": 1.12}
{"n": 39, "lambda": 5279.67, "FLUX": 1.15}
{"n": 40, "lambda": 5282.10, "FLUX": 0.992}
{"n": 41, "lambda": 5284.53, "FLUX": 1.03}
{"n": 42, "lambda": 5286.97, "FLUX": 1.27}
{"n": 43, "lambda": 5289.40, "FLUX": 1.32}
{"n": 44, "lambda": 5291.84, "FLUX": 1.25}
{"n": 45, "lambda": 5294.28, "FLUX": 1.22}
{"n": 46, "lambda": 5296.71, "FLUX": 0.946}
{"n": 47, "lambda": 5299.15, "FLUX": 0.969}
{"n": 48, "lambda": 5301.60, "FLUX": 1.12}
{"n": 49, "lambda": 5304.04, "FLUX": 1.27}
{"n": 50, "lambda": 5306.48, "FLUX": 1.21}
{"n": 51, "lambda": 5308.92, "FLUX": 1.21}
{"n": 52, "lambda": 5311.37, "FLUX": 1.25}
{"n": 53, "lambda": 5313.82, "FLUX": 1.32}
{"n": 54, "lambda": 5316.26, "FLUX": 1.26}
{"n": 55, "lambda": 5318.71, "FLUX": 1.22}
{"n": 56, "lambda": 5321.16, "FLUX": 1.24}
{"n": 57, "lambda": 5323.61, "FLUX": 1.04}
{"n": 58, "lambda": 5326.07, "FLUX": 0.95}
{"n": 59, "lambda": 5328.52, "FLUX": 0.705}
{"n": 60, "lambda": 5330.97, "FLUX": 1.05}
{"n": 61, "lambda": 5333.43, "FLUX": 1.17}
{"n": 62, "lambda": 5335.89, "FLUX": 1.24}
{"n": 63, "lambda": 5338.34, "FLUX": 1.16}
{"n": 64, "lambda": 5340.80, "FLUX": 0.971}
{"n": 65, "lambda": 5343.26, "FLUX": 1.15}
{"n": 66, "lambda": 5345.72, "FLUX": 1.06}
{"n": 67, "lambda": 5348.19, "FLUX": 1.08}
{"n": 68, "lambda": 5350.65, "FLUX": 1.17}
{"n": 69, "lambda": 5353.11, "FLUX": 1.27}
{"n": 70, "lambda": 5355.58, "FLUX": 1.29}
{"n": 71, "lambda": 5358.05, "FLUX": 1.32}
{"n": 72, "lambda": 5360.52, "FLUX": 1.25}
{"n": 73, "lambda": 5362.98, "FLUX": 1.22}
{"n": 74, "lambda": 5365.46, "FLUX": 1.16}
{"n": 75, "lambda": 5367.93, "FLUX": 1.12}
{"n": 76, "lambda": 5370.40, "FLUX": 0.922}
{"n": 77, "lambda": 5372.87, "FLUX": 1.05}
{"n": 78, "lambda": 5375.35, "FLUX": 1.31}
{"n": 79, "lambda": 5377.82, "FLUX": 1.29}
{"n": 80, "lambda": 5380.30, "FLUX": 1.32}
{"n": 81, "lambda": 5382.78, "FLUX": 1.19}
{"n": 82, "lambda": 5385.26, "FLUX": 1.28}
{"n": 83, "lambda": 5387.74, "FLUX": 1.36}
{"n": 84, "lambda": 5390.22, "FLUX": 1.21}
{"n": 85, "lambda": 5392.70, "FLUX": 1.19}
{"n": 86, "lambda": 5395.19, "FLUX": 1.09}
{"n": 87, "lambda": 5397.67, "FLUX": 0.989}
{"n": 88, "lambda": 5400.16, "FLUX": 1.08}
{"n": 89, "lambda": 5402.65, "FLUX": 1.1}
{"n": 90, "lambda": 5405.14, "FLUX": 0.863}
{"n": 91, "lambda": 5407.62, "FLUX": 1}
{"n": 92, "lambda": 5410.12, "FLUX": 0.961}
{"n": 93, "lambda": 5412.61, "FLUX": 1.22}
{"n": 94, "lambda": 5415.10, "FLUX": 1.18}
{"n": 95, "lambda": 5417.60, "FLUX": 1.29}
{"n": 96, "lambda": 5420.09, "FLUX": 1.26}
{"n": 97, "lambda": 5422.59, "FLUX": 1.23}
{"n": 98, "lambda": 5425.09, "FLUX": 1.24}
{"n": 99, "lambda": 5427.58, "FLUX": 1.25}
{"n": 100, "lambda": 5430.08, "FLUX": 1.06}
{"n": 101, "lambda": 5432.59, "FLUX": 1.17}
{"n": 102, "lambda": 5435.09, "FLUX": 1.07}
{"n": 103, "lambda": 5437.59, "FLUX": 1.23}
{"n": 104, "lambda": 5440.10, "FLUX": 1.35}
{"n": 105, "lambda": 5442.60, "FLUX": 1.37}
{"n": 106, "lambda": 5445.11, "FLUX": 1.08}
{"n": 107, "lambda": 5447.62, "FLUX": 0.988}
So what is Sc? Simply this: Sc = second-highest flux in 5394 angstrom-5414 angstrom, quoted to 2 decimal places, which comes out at 1.10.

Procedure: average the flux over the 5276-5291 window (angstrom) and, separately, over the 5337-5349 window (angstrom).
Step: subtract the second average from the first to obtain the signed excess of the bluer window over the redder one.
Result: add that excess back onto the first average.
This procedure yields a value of 1.21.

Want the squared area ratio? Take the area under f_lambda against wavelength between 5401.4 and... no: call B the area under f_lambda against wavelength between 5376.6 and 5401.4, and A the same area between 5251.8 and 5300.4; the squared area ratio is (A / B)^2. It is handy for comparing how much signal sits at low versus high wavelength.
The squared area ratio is 2.9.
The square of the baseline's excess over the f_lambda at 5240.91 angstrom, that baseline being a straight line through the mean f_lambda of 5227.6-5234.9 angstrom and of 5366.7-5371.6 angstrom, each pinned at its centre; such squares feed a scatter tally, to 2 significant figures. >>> 0.054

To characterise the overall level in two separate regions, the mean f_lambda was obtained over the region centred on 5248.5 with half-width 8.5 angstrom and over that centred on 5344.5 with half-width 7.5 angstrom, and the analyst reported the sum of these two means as 2.3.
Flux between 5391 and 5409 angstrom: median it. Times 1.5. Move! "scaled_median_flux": 1.62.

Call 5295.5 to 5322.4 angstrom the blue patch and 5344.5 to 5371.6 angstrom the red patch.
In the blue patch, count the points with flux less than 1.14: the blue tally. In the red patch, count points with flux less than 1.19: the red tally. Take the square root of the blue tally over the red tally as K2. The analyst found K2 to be 0.71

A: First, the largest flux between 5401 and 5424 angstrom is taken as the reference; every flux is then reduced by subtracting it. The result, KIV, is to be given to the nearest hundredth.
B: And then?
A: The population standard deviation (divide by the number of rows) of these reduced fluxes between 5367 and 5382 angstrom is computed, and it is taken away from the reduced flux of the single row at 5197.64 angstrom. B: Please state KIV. -0.46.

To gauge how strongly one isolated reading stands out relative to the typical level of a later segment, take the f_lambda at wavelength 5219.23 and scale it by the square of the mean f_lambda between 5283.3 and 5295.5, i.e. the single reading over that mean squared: 0.75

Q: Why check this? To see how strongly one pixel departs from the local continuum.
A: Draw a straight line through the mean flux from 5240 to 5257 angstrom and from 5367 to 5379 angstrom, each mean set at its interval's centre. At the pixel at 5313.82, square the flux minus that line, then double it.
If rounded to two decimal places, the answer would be 0.06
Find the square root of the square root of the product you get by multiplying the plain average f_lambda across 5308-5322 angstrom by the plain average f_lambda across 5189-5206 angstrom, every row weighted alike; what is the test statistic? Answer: 1.016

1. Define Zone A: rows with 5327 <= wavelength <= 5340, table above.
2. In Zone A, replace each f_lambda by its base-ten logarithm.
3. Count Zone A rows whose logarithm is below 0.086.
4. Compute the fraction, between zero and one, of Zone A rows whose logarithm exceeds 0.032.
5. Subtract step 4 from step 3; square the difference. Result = 11.6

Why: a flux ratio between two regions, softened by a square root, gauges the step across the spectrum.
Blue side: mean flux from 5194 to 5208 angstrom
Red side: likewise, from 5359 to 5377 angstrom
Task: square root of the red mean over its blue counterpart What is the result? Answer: 1.2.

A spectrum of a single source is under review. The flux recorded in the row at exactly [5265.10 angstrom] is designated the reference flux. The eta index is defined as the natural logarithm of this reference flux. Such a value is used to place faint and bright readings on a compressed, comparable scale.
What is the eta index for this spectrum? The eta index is -0.27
